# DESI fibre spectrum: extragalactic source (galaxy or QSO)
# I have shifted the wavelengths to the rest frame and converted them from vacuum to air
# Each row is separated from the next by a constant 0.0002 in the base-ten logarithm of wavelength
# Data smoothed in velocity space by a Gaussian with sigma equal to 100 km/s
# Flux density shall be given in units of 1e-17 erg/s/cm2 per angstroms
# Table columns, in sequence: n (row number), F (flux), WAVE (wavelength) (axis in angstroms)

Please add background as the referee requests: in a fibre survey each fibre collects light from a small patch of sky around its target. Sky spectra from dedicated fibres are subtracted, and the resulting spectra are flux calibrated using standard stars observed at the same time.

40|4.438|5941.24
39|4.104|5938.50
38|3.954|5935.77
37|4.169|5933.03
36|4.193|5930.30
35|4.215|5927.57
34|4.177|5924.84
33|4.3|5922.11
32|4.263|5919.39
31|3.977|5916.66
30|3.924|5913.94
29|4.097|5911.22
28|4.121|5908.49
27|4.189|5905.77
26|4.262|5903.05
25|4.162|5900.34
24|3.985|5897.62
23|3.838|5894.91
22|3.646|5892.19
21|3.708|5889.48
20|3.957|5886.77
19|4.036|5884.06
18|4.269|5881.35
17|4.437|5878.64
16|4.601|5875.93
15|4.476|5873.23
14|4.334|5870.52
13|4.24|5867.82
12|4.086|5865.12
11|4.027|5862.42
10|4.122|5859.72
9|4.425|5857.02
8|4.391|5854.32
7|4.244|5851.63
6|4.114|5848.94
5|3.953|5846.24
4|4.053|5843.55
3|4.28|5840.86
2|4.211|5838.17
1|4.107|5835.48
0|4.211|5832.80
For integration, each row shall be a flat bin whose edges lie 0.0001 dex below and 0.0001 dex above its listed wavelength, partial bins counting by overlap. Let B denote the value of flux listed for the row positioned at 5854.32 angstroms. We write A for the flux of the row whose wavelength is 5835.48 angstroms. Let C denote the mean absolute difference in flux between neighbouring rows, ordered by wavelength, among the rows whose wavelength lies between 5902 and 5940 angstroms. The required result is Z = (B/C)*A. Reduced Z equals 182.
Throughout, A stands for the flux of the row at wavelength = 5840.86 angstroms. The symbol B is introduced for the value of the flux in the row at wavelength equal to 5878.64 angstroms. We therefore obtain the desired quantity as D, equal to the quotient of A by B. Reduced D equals 0.965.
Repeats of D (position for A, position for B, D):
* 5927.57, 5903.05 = 0.989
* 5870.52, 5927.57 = 1.028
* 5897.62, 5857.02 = 0.901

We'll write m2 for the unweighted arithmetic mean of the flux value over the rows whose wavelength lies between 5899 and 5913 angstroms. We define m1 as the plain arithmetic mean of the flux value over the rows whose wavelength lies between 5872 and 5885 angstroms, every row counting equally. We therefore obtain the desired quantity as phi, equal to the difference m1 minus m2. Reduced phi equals 0.2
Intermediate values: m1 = 4.36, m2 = 4.17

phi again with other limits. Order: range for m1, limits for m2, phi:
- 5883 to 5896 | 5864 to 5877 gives -0.5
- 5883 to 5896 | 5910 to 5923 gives -0.3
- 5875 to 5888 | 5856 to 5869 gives 0.1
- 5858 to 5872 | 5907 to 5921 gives 0.1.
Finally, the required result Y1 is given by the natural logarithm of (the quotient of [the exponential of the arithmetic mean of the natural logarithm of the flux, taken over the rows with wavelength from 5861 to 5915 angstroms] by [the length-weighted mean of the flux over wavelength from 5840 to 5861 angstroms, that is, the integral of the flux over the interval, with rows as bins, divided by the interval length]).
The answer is -0.02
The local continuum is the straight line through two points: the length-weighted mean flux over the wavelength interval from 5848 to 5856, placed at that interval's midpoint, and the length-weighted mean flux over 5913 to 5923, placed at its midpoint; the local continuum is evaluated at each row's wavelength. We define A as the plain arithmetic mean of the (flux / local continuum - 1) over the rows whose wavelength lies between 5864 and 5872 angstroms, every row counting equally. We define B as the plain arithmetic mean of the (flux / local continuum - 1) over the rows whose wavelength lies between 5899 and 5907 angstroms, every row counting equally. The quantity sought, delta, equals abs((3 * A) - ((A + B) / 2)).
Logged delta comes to 0.01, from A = -0.003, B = 0.01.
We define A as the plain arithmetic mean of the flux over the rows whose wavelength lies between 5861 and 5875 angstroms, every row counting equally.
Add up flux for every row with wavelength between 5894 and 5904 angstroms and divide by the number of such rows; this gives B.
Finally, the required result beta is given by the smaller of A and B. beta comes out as 4.06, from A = 4.23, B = 4.06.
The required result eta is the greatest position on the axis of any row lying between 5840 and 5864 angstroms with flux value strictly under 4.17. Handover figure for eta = 5862.42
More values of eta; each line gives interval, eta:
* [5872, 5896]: 5894.91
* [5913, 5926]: 5916.66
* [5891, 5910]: 5908.49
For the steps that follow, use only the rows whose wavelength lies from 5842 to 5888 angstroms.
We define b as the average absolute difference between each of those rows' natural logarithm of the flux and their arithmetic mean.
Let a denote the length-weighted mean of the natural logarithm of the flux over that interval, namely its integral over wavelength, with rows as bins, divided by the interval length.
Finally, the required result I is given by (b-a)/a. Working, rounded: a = 1.44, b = 0.040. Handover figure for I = -0.972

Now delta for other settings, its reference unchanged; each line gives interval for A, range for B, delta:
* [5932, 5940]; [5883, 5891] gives 0.03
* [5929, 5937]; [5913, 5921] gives 0.02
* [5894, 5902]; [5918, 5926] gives 0.12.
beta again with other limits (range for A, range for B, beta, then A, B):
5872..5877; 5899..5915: 4.13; 4.54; 4.13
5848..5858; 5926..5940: 4.13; 4.29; 4.13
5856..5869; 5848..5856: 4.18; 4.18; 4.25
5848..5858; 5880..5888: 4.09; 4.29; 4.09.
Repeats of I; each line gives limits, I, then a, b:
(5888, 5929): -0.970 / 1.40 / 0.042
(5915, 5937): -0.984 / 1.42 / 0.023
